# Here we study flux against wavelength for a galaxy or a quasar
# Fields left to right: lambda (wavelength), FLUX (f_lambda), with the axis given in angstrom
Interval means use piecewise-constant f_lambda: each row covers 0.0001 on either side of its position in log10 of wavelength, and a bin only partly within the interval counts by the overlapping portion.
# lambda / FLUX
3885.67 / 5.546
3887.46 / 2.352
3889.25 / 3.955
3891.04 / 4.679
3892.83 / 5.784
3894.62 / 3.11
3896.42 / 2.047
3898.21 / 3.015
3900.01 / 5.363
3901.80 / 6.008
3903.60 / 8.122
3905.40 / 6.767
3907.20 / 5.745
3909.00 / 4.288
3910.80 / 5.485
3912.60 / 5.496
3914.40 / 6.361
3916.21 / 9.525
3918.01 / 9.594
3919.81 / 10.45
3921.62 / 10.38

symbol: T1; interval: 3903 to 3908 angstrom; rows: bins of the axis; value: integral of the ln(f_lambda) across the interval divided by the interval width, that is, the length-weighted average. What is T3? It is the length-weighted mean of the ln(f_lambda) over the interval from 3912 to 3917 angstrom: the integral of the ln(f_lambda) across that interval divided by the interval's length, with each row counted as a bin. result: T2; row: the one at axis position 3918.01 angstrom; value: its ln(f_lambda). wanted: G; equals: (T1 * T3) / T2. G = 1.64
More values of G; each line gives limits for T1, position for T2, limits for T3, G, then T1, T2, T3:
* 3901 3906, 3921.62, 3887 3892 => 1.08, 1.9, 2.3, 1.30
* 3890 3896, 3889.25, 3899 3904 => 1.87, 1.4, 1.4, 1.82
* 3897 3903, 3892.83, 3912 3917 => 1.67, 1.5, 1.8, 1.94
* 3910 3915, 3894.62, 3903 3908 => 2.94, 1.7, 1.1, 1.91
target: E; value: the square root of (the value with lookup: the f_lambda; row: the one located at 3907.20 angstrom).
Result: 2.4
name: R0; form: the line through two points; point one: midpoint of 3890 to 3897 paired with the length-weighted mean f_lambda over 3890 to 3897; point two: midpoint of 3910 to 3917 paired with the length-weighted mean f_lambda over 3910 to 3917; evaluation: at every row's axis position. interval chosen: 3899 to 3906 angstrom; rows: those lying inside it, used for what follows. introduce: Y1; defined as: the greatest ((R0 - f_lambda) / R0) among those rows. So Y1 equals -0.10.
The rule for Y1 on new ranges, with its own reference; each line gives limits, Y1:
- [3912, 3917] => 0.16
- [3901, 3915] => 0.29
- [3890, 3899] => 0.53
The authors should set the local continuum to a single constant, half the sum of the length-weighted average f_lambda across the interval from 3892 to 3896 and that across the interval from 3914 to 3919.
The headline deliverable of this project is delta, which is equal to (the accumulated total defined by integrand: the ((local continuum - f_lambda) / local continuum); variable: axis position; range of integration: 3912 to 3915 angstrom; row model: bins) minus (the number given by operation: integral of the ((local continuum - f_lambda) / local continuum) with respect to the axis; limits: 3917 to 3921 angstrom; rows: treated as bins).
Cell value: 2.5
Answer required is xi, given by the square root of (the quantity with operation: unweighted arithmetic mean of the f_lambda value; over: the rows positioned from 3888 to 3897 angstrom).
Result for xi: 2.0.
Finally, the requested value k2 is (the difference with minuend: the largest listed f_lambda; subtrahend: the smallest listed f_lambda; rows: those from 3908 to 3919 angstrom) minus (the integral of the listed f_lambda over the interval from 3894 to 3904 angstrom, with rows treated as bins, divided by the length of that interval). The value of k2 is 0.8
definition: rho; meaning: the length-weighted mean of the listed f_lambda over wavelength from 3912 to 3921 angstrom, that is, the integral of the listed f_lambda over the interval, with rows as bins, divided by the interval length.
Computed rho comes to 8.4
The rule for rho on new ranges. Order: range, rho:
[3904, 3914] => 5.7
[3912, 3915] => 5.9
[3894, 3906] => 4.9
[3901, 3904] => 6.9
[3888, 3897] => 3.9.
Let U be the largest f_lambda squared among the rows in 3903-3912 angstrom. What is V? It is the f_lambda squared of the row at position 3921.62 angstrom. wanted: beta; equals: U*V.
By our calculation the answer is 7108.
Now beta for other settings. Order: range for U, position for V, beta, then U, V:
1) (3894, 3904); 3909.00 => 1213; 66.0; 18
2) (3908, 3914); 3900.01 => 869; 30.2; 29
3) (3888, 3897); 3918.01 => 3079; 33.5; 92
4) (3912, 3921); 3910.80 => 3285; 109.2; 30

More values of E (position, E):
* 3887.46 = 1.5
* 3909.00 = 2.1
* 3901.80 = 2.5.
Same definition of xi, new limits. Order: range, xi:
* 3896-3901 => 1.9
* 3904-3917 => 2.5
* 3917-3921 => 3.2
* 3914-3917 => 2.8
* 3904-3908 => 2.5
